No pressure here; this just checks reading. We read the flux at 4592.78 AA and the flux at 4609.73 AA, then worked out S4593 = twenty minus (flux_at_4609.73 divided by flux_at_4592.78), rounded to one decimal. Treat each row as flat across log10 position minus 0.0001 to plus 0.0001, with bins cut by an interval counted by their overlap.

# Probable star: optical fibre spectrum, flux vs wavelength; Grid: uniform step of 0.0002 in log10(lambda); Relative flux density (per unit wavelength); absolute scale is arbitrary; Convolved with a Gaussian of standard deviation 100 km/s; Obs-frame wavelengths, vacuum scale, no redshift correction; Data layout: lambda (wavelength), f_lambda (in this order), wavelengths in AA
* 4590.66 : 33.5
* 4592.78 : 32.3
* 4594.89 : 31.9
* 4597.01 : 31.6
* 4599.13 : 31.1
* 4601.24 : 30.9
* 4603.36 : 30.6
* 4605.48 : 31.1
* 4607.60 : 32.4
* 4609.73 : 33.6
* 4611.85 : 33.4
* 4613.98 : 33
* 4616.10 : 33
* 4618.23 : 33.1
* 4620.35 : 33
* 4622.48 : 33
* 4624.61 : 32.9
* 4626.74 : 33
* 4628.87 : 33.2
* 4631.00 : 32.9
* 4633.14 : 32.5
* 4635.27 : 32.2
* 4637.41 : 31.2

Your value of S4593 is 19.0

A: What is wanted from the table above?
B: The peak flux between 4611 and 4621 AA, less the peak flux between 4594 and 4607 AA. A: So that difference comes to 1.5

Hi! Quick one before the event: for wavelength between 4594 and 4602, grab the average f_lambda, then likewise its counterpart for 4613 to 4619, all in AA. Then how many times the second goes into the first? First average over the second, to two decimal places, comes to 0.95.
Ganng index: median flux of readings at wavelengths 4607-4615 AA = 33.2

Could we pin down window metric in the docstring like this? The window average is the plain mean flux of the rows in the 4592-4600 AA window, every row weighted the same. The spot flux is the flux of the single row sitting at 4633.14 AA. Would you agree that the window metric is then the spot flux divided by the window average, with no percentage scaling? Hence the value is 1.02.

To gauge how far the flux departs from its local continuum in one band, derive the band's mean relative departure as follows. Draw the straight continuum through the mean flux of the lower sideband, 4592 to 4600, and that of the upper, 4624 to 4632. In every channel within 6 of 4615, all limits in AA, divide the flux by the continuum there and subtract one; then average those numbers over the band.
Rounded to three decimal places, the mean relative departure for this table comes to 0.021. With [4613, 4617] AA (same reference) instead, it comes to 0.016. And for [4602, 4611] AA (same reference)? -0.007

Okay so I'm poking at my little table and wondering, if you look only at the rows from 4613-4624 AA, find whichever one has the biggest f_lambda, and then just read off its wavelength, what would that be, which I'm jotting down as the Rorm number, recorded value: 4618.23 AA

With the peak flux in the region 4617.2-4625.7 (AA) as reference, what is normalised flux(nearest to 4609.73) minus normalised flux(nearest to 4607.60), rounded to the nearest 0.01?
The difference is 0.04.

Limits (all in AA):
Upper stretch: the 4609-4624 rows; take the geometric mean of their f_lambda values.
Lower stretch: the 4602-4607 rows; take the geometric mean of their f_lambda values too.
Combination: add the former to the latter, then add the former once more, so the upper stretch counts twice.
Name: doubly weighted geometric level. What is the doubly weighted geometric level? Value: 97.2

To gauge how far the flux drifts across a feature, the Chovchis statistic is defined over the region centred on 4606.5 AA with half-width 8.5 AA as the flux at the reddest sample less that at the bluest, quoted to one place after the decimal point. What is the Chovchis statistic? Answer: 1.9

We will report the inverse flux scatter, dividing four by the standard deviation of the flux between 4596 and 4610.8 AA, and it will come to 4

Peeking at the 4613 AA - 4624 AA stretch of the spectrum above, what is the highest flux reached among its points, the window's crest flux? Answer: 33.1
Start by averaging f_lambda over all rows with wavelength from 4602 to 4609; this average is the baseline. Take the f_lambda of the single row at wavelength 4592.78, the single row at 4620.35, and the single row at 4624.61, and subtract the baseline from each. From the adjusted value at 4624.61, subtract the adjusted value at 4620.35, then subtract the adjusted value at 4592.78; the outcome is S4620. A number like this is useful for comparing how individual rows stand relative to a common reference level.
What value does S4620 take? -1.0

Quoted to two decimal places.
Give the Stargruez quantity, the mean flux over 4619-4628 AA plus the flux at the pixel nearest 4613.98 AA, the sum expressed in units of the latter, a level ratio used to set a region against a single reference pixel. 2.00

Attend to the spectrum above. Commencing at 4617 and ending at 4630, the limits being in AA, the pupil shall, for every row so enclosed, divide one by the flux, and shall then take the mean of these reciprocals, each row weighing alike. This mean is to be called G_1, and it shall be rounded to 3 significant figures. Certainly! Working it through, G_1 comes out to 0.0303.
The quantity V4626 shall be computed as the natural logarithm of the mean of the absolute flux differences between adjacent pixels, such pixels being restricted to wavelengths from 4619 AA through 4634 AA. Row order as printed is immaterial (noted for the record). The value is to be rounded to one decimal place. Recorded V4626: -1.7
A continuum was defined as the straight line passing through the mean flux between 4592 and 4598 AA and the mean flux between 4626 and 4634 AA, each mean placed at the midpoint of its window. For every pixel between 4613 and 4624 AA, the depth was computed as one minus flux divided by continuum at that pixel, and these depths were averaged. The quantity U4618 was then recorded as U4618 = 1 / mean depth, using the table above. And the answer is -74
